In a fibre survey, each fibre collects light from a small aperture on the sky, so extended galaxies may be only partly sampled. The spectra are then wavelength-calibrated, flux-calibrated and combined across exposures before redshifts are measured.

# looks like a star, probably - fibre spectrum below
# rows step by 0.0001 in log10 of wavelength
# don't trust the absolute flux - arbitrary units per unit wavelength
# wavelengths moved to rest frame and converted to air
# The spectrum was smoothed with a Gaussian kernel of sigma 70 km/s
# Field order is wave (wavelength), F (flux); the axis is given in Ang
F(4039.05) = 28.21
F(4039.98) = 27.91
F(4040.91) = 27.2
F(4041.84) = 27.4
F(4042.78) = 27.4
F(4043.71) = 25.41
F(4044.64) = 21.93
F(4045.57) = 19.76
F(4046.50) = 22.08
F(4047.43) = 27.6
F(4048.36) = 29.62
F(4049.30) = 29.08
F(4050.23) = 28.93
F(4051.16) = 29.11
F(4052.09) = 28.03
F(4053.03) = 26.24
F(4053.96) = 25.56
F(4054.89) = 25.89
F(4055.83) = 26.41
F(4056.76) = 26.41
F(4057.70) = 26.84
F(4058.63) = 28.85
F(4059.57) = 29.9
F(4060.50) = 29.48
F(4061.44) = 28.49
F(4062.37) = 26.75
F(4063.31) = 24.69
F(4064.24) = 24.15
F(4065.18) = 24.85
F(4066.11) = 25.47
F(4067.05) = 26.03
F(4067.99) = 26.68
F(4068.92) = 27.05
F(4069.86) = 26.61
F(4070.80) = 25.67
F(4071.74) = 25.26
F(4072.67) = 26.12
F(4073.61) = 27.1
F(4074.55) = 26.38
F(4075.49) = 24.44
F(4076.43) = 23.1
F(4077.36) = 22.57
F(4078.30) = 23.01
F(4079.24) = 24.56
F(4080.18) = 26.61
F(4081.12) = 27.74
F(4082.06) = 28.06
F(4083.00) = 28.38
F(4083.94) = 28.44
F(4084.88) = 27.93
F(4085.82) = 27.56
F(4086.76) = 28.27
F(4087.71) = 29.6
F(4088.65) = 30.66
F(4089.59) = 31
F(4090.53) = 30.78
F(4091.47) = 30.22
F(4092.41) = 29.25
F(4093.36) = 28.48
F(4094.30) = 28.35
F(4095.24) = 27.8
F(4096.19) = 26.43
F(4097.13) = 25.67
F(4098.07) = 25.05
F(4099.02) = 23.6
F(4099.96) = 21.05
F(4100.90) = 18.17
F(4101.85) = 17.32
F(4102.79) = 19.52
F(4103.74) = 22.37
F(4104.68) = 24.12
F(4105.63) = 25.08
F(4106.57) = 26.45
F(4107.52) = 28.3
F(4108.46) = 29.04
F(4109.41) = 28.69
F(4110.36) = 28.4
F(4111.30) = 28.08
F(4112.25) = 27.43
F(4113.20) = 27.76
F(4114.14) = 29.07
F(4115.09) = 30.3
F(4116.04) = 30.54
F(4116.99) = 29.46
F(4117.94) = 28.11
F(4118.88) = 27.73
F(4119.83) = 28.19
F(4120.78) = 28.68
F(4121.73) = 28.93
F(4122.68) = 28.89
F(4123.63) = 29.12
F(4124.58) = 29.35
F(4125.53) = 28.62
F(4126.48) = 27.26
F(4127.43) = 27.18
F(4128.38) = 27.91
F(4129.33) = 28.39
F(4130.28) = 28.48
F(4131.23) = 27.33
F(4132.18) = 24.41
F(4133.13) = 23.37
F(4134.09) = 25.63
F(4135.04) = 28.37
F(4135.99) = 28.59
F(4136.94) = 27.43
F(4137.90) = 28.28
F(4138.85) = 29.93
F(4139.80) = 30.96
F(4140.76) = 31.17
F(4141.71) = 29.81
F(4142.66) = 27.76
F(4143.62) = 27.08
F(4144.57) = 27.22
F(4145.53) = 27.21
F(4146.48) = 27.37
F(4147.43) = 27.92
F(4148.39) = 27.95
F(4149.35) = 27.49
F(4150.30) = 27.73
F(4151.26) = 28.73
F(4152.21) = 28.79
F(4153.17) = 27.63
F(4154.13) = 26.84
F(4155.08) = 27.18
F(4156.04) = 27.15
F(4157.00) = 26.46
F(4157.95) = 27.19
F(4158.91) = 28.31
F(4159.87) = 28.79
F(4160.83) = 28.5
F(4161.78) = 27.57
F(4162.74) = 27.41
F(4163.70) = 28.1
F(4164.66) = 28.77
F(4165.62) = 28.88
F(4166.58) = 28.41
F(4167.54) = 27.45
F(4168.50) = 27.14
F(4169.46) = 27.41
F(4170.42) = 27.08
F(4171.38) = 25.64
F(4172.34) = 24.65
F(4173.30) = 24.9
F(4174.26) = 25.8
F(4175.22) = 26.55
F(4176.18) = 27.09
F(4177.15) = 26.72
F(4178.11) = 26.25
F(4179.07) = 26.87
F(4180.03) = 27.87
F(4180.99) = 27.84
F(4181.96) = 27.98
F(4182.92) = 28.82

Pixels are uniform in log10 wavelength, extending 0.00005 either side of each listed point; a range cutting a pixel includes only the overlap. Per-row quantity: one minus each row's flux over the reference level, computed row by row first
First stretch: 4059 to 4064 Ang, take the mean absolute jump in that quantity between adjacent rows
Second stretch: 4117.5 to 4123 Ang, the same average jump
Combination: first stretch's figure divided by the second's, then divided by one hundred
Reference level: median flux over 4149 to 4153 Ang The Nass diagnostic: 0.040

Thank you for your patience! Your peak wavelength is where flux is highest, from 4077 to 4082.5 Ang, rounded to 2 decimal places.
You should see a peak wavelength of 4082.06 Ang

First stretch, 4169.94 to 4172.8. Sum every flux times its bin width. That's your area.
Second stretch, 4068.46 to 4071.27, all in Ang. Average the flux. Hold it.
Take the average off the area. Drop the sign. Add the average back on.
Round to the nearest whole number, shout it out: 74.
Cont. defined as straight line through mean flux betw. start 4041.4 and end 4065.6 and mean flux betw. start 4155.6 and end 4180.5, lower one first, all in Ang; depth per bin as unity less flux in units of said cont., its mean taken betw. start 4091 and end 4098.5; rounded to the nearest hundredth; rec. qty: -0.03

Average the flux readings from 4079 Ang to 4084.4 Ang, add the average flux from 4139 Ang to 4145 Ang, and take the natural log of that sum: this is 4.03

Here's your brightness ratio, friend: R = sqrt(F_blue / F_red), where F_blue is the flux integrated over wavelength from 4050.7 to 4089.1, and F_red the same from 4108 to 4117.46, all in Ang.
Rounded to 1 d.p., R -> 1.9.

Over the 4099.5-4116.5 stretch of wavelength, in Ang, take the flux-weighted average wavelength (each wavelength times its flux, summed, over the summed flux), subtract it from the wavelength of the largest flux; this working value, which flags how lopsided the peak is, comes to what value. 7.3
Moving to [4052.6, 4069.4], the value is -1.4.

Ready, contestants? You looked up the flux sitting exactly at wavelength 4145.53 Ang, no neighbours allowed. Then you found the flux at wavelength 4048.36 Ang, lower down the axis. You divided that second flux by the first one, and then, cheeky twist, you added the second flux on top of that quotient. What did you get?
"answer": 30.7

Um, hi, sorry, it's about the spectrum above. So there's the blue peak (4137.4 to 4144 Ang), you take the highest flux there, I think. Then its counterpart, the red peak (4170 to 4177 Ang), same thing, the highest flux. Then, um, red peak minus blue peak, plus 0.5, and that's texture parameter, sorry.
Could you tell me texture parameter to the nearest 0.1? -3.6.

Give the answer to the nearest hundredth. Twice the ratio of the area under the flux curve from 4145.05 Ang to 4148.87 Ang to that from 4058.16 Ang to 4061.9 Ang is 1.93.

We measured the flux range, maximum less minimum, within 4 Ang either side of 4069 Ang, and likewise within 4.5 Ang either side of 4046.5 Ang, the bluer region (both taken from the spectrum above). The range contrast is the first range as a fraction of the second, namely 0.22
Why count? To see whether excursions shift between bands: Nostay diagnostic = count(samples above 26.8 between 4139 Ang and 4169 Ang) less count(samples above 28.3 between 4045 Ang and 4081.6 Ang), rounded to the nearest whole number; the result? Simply 22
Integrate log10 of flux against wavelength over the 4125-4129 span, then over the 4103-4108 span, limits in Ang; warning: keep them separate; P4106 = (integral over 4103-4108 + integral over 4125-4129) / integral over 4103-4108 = 1.8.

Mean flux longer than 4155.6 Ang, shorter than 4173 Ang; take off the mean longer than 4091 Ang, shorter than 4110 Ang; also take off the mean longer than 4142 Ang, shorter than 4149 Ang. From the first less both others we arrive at -25.3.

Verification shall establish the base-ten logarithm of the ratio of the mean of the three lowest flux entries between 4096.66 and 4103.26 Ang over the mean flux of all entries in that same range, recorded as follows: -0.069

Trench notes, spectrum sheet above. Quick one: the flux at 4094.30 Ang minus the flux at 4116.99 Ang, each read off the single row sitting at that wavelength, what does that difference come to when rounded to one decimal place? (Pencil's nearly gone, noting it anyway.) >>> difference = -1.1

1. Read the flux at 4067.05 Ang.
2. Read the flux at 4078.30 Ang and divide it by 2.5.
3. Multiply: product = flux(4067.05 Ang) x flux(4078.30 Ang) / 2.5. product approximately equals 240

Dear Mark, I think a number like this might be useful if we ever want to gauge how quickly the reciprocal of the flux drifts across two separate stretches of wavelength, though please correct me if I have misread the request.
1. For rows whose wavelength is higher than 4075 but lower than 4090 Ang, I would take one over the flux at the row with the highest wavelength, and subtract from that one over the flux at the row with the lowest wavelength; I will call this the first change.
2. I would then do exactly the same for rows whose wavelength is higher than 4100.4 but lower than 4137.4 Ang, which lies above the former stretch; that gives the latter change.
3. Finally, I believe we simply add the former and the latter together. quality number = -0.027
